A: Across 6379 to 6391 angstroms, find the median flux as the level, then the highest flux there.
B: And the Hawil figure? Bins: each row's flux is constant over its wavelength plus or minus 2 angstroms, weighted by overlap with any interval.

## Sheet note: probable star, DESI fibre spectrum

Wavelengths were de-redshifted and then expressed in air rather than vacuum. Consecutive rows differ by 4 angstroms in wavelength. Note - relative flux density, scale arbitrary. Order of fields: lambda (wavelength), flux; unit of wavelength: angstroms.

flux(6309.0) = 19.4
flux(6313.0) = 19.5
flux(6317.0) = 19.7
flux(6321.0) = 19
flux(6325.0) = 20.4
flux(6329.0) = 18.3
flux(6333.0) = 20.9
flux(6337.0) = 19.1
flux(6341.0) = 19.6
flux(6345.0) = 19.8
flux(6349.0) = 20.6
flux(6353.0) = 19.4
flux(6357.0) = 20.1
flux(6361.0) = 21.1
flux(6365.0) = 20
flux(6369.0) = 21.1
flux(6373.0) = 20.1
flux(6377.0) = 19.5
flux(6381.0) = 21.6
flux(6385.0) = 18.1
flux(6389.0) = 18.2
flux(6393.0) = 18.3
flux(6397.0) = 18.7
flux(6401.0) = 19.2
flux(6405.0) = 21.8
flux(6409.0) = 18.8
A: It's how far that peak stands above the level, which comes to 3.4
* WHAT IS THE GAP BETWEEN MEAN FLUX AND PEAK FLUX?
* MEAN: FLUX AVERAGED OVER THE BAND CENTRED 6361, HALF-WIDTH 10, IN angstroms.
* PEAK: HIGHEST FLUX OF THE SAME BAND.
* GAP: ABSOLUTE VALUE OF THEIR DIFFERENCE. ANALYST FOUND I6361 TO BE 0.76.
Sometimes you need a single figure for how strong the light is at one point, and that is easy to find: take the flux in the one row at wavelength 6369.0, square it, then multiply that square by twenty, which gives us 8904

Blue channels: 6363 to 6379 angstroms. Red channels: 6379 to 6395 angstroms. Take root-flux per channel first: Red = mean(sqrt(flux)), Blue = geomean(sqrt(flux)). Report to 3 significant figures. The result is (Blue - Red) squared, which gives 0.0167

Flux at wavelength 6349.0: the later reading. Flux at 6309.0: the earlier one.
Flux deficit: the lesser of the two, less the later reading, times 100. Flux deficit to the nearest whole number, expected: -120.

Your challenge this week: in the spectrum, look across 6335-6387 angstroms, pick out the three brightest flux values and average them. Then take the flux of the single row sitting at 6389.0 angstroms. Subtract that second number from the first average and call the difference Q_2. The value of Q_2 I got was 3.1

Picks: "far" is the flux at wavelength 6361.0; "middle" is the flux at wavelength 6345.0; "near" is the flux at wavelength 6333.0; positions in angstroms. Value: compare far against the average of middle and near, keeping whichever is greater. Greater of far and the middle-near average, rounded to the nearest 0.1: 21.1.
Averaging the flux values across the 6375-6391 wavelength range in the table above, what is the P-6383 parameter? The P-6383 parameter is 19.35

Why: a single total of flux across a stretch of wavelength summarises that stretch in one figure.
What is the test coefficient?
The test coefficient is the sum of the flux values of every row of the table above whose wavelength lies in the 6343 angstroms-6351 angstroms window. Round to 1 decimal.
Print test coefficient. 40.4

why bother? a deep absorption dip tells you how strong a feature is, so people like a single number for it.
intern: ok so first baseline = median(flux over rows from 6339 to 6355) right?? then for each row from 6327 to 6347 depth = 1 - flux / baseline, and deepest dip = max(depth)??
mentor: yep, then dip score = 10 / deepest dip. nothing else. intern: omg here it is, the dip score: 141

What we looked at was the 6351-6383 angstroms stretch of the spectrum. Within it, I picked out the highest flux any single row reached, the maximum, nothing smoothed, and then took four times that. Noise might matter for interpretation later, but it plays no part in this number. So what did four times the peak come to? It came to 86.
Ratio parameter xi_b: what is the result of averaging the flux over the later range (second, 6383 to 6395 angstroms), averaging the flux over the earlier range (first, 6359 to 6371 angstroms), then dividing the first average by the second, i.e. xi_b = 1.14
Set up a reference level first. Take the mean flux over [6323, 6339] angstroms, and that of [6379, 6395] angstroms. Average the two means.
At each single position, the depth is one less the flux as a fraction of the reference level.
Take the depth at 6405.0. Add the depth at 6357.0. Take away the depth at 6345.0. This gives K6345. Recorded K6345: -0.14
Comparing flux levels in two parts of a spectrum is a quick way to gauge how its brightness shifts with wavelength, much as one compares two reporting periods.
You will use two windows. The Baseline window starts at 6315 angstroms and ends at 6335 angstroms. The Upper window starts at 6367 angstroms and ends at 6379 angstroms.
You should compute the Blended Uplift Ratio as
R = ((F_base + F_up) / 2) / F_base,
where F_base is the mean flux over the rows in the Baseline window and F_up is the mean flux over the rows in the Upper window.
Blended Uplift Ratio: 1.01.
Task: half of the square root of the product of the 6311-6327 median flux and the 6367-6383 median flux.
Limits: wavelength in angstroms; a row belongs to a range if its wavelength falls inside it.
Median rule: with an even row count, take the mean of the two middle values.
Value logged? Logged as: 10.05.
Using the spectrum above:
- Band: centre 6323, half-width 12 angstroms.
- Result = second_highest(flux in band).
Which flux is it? 20.4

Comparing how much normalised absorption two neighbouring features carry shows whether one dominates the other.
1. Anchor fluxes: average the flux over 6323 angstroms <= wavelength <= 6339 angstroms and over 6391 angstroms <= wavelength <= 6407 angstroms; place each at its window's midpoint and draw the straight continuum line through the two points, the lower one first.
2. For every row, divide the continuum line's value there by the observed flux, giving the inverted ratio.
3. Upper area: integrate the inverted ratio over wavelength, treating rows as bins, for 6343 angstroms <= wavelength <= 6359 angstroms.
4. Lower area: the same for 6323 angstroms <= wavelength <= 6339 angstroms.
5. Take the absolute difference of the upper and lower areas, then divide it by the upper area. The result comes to 0.020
